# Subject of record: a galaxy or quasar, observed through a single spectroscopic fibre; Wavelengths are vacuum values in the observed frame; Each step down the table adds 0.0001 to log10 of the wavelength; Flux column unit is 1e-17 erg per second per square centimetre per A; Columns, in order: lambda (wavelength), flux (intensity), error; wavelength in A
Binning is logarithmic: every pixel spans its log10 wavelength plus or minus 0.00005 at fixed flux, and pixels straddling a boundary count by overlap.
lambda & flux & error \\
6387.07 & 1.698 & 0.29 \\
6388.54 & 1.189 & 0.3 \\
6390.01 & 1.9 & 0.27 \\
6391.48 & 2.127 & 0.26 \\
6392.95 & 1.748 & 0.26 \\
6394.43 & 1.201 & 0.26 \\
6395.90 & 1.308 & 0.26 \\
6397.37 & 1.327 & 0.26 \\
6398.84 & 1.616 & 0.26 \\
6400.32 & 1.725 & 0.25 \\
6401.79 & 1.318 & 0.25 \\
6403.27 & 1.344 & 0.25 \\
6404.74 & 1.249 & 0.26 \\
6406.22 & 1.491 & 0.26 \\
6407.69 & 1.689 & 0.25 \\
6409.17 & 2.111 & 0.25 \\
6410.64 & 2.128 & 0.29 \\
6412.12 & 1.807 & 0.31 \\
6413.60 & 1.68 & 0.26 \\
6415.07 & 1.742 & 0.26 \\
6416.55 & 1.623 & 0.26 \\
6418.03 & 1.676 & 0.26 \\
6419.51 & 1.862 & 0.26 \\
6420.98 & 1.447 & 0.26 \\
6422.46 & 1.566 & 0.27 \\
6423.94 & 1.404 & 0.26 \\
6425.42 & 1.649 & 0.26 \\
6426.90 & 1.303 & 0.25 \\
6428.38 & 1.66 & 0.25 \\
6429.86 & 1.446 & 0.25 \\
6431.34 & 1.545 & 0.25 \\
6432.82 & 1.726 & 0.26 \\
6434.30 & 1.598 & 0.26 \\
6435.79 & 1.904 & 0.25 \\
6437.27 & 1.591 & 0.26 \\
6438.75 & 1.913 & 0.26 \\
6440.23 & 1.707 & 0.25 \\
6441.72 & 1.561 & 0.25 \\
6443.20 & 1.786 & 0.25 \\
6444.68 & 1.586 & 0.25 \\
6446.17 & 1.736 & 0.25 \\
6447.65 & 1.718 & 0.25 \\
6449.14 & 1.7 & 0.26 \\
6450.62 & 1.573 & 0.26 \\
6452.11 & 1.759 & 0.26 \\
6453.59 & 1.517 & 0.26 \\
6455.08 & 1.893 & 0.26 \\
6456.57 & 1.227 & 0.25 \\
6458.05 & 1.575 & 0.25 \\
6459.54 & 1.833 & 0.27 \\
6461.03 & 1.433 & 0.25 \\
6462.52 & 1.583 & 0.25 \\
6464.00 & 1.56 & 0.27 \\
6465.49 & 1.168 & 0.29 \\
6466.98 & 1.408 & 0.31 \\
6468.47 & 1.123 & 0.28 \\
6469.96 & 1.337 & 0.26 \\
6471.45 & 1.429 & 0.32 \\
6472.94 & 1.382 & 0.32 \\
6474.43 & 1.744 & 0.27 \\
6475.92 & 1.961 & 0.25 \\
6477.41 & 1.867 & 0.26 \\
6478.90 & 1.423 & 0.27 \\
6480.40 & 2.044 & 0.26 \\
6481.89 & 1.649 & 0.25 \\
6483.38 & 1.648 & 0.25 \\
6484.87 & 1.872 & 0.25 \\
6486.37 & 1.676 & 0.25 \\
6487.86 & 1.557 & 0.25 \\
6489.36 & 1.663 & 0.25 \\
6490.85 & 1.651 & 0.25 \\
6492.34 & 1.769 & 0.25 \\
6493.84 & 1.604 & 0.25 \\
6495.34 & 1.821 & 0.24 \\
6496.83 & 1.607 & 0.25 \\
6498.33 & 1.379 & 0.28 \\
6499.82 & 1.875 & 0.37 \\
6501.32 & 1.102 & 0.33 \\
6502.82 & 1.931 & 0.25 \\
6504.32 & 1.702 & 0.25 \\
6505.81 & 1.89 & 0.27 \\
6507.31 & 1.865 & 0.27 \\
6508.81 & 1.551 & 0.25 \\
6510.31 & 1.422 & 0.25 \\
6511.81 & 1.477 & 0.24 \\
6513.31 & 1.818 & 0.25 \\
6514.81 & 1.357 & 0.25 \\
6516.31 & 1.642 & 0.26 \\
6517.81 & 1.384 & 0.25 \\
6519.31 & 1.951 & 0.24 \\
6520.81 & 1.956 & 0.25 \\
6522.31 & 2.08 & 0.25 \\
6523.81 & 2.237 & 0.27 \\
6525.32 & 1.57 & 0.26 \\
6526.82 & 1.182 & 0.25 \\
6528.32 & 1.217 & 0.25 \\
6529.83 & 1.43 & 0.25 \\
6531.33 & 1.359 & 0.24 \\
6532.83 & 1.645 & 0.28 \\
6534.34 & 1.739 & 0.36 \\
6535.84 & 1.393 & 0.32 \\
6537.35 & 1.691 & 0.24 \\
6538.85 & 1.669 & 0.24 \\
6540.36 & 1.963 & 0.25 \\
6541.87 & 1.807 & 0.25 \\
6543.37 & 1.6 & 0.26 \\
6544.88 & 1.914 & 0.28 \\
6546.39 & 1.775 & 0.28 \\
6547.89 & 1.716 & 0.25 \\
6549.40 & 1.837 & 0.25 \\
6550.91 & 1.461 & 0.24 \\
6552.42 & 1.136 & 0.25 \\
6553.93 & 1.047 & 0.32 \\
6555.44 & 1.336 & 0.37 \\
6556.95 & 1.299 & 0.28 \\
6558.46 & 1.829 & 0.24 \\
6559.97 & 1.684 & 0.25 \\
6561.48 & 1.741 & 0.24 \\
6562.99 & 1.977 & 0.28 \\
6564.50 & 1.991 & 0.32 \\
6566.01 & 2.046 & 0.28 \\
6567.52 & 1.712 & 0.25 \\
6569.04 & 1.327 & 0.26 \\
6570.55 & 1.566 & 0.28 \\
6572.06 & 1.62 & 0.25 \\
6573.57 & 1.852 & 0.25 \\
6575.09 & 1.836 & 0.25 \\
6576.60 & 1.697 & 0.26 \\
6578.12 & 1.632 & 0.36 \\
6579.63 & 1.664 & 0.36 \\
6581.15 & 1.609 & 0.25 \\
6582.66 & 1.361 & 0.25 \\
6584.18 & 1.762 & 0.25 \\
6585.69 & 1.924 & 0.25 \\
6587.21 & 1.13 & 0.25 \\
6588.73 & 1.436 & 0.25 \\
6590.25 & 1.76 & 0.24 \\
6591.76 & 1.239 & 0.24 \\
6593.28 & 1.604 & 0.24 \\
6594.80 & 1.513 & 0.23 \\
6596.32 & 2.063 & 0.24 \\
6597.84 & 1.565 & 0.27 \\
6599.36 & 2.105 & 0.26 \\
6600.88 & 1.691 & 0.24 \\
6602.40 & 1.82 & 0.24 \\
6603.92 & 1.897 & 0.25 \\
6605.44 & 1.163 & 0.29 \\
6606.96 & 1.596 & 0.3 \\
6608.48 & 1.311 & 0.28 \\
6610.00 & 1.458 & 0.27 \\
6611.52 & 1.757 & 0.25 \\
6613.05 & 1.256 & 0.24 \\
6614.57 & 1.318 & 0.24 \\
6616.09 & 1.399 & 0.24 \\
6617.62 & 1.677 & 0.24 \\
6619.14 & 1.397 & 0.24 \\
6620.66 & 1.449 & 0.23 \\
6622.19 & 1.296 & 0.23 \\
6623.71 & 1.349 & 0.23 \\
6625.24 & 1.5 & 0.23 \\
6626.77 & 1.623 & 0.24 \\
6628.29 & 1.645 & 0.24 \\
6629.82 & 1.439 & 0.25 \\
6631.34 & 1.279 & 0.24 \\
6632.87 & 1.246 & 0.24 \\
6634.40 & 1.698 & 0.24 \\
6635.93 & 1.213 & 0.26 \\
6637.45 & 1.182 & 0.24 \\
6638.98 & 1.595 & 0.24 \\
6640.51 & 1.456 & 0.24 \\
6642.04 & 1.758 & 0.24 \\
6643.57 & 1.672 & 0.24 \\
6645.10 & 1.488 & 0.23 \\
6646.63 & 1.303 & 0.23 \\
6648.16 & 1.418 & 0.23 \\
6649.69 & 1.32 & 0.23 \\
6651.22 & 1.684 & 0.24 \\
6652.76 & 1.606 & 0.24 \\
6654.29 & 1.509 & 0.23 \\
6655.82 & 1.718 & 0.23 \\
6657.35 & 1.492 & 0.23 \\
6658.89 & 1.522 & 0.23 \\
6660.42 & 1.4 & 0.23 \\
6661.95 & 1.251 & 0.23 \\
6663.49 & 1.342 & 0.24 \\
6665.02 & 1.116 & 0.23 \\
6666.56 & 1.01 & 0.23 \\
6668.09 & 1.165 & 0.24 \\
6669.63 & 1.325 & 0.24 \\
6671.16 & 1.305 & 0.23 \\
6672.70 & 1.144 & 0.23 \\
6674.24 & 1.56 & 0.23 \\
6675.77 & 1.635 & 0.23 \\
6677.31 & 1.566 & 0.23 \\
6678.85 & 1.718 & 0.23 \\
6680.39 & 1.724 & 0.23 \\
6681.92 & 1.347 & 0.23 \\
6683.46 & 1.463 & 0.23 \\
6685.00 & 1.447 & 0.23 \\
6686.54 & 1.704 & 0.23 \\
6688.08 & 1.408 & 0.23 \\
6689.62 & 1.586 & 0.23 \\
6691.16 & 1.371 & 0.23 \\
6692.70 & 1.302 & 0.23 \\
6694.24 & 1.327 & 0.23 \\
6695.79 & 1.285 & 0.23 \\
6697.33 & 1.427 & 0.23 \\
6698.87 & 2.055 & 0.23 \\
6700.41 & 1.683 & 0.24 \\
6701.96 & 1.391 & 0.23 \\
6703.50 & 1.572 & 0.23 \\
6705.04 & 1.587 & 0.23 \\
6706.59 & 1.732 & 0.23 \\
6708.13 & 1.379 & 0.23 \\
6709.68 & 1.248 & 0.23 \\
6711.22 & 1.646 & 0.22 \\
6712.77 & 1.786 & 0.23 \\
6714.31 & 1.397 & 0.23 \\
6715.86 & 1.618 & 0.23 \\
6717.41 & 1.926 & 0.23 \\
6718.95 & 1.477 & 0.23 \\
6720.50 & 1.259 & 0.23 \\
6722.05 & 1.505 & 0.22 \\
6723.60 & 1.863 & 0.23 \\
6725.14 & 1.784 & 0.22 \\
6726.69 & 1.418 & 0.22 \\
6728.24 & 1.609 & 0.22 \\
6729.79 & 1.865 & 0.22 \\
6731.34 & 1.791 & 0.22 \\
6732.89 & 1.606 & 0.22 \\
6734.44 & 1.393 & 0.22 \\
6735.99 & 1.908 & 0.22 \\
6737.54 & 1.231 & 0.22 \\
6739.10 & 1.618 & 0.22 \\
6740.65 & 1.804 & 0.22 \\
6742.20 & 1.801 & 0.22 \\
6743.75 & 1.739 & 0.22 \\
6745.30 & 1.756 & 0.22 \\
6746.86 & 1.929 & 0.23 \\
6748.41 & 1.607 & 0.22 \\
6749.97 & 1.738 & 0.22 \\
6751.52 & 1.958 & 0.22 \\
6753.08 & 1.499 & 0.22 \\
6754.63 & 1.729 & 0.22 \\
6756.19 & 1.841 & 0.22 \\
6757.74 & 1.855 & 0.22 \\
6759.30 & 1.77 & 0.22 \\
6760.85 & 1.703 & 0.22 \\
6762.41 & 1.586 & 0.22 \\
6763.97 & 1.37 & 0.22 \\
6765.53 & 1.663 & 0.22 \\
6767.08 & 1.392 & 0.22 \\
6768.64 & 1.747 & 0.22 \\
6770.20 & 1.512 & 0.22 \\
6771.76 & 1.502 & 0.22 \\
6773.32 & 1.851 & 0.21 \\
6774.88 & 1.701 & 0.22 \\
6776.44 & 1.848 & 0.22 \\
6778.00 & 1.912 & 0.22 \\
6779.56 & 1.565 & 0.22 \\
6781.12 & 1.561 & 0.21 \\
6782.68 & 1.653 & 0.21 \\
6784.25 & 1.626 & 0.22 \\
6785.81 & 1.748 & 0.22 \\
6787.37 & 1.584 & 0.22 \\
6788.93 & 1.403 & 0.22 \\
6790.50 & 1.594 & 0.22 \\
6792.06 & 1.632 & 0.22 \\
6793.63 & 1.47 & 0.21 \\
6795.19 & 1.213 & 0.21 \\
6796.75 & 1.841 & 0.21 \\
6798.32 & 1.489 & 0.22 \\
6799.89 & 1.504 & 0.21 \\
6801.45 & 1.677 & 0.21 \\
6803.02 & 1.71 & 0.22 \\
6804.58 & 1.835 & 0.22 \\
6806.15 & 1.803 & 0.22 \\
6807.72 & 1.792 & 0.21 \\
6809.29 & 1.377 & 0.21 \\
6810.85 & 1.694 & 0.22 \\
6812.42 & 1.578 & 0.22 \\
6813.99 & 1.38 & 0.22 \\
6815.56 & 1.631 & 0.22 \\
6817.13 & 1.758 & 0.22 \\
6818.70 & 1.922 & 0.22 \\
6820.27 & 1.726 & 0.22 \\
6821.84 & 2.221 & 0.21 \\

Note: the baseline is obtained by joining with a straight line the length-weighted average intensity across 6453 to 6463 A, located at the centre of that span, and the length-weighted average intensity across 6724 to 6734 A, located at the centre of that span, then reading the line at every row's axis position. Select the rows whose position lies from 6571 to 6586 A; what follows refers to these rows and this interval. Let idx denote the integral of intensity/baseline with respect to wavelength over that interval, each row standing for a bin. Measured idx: 15.6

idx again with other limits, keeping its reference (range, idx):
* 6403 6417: 15.2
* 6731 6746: 14.8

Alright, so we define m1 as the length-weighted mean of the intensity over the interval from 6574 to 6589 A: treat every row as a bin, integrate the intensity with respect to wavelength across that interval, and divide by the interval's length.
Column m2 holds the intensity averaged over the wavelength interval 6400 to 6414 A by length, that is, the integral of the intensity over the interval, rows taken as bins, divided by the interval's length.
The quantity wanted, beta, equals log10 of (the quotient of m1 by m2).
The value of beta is -0.010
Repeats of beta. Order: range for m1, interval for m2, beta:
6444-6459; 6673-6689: 0.023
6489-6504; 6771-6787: -0.014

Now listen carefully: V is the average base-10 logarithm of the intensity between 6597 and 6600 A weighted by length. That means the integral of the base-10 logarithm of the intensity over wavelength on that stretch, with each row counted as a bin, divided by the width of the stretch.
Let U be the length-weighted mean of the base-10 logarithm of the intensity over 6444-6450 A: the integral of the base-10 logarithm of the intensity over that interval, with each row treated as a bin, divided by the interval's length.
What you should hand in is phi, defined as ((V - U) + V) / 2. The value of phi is 0.14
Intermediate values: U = 0.23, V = 0.258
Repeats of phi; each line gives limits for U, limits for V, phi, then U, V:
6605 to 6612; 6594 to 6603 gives 0.17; 0.16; 0.250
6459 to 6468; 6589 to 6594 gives 0.10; 0.17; 0.179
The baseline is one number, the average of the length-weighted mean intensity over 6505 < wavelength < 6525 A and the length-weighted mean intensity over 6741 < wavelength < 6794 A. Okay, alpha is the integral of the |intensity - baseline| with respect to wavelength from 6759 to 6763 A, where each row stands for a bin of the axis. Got 0.2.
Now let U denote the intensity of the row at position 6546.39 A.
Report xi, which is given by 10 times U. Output 18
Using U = 1.775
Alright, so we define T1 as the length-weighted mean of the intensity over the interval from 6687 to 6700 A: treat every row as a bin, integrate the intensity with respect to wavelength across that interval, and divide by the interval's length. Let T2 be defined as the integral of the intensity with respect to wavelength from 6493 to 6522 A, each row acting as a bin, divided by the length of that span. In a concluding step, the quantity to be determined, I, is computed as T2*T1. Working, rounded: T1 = 1.48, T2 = 1.66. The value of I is 2.45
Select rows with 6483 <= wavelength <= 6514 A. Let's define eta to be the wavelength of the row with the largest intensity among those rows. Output 6502.82 A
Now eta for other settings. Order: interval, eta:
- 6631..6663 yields 6642.04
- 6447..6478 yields 6475.92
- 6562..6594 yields 6566.01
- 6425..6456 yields 6438.75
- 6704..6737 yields 6717.41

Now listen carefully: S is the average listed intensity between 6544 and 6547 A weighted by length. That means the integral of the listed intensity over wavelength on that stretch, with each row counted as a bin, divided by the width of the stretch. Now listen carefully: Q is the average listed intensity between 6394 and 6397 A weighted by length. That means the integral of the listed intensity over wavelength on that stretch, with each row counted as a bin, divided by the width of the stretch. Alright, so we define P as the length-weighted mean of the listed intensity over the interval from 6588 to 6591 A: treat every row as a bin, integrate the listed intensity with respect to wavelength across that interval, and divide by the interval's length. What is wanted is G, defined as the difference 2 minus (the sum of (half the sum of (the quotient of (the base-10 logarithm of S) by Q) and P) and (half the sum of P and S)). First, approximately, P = 1.60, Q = 1.27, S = 1.83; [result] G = -0.62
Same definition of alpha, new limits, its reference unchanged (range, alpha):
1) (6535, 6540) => 0.7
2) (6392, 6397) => 1.6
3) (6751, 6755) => 0.7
